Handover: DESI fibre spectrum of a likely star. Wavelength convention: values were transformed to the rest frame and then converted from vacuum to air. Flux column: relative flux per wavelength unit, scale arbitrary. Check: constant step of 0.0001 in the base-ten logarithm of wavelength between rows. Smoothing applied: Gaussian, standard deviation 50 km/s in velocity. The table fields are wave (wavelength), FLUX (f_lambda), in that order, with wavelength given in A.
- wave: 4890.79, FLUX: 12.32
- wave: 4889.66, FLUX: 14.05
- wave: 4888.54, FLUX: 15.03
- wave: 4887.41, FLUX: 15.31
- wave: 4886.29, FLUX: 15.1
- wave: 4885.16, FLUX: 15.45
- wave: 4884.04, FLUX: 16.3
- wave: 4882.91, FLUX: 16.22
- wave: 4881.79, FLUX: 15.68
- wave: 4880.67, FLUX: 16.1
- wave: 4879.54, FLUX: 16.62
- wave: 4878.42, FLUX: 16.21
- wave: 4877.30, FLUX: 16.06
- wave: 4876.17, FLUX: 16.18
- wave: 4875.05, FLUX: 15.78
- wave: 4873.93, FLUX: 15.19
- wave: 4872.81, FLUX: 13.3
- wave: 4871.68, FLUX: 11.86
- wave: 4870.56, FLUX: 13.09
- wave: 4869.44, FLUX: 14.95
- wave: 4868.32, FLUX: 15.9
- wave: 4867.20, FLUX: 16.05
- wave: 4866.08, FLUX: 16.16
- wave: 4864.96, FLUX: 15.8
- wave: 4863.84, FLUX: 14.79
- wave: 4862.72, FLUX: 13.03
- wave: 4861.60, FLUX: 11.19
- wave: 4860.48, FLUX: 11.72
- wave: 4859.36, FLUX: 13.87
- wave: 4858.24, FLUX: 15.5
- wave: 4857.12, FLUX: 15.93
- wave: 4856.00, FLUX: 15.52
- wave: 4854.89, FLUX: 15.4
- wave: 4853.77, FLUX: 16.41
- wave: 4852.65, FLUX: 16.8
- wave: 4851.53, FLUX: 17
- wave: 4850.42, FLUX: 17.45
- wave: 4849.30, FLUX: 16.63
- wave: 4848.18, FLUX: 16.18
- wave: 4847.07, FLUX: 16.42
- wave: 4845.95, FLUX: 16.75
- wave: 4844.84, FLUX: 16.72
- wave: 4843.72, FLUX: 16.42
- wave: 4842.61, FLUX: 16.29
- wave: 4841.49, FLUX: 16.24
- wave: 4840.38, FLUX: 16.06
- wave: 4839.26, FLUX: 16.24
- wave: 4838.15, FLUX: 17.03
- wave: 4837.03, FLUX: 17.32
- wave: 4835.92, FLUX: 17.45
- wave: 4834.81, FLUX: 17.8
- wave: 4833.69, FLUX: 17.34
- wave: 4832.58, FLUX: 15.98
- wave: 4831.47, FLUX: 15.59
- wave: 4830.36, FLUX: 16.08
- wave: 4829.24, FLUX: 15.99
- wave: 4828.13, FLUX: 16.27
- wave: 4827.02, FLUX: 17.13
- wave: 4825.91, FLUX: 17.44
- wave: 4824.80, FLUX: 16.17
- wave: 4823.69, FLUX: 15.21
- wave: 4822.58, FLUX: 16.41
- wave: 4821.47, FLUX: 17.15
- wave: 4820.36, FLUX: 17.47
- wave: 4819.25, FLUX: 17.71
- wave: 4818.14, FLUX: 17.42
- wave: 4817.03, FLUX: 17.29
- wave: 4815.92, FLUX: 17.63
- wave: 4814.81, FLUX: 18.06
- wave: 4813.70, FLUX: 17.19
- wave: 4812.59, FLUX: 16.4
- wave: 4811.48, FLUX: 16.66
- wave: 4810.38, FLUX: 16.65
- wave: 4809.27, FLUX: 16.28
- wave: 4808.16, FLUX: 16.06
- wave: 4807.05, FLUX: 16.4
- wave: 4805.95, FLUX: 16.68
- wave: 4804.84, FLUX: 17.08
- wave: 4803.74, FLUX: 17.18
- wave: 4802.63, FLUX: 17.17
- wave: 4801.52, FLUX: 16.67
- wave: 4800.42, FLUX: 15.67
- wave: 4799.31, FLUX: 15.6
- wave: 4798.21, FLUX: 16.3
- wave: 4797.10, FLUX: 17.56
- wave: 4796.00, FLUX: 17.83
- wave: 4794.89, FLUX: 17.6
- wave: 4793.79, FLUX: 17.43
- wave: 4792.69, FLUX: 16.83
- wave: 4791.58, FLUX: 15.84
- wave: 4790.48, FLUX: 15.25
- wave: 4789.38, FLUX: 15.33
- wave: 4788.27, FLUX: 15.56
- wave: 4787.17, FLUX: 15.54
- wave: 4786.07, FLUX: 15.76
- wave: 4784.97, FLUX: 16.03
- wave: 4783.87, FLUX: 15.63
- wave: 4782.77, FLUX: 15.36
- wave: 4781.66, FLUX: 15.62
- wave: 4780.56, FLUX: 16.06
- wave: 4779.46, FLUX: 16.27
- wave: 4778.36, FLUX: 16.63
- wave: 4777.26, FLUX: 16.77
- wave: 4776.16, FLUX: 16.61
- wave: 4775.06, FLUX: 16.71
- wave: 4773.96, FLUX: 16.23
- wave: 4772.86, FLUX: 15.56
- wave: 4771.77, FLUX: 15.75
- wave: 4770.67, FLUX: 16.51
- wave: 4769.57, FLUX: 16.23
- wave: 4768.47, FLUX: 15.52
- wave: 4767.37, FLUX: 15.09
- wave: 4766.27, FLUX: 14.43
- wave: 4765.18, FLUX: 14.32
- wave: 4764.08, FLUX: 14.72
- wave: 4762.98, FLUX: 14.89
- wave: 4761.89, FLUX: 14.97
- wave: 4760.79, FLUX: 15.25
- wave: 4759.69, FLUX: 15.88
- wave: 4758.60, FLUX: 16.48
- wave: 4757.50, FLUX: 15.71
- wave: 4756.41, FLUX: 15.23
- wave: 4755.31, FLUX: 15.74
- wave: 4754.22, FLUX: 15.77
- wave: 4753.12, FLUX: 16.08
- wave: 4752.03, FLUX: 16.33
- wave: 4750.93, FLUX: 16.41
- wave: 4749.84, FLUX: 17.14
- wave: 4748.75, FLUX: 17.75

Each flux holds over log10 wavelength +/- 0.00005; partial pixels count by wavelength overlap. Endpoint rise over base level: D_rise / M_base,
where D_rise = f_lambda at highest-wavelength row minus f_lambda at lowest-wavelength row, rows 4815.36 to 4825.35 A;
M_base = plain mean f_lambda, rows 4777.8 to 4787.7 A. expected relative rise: -0.09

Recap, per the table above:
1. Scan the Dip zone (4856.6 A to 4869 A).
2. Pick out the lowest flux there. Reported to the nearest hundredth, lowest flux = 11.19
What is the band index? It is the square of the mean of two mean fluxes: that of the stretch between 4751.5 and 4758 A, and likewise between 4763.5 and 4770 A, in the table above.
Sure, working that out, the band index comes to 238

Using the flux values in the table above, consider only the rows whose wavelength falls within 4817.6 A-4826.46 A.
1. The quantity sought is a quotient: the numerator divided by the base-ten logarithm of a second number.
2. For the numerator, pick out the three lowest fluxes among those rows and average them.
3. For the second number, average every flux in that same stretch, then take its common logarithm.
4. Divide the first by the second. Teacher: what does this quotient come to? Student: 13.0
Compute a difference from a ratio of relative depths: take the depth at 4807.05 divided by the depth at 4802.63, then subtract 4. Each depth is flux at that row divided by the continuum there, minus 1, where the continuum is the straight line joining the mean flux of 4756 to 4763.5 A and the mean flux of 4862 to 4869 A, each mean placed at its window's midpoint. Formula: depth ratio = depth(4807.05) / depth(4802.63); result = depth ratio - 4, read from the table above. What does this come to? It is -3.4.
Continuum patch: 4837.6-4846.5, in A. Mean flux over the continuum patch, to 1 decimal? 16.5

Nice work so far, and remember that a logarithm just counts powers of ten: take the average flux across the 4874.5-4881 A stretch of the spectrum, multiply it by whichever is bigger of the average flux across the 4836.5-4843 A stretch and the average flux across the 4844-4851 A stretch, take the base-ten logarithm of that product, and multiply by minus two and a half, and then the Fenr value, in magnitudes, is -6.08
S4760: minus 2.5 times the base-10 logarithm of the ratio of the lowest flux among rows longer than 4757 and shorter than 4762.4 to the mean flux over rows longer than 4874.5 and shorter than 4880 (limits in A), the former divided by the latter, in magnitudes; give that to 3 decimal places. 0.084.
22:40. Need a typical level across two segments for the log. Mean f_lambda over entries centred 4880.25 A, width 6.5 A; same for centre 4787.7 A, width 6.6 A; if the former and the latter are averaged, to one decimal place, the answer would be 15.9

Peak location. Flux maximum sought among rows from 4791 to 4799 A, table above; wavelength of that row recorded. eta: 4796.00 A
